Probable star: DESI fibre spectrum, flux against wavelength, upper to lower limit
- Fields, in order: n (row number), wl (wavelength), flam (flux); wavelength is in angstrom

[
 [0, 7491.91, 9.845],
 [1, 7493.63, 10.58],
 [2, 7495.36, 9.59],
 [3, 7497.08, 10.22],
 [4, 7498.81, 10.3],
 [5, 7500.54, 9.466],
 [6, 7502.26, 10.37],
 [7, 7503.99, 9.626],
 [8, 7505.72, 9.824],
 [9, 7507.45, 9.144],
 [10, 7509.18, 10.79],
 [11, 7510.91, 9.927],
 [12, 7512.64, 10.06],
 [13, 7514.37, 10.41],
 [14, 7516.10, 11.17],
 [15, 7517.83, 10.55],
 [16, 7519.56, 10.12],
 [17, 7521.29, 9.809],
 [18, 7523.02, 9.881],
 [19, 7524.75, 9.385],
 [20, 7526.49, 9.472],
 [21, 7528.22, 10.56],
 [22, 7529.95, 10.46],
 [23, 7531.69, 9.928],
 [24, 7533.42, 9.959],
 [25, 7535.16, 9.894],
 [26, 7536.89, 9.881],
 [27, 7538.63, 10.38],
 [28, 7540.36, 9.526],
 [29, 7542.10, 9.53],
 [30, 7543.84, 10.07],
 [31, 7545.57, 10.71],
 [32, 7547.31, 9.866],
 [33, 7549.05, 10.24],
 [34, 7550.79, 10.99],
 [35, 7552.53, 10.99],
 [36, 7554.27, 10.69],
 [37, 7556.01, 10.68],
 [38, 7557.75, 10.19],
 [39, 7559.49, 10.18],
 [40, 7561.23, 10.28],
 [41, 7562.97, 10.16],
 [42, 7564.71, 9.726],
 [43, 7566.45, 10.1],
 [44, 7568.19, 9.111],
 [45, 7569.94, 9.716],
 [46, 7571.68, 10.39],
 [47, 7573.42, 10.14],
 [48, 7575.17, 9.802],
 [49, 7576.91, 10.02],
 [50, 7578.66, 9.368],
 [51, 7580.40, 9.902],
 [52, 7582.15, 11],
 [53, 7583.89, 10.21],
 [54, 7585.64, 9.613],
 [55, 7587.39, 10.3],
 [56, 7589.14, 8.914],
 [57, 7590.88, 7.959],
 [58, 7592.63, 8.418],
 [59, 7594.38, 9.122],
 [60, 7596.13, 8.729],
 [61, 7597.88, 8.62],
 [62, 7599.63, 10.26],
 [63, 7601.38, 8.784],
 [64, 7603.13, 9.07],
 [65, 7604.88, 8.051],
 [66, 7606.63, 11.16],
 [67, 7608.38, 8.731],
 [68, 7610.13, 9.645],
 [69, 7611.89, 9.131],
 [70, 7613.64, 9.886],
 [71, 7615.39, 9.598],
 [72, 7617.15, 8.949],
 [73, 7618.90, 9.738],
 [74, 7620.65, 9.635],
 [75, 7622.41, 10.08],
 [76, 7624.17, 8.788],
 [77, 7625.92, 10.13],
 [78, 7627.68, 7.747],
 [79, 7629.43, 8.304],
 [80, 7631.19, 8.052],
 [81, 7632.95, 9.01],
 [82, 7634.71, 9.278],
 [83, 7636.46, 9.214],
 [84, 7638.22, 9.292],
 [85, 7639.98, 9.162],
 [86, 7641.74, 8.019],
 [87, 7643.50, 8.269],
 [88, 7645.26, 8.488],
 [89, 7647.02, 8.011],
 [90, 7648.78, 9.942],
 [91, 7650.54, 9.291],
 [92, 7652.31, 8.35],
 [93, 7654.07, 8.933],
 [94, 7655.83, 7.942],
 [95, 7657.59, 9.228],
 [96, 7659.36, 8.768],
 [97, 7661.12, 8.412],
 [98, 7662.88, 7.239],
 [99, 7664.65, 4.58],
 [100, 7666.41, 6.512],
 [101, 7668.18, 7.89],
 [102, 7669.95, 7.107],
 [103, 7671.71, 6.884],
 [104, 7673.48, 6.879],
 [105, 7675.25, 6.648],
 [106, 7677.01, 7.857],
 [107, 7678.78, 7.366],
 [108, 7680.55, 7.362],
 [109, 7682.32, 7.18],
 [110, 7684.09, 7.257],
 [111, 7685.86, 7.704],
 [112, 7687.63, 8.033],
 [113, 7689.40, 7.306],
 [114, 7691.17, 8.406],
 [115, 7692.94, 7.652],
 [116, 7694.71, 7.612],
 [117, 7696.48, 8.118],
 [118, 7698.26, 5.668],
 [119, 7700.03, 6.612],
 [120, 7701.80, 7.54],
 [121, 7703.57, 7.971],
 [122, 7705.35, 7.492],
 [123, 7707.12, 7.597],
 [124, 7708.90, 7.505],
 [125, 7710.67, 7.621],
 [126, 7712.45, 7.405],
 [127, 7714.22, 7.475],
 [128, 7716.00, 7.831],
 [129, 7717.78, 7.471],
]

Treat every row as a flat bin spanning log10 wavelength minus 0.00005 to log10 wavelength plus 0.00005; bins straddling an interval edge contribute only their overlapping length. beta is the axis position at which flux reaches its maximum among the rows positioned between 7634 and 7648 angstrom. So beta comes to 7638.22 angstrom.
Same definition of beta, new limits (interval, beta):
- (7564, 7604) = 7582.15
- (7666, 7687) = 7668.18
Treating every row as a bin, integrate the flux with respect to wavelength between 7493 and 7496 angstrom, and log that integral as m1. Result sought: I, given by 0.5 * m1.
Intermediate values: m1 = 30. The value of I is 15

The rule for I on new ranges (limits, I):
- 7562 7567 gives 25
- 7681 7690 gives 34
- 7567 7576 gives 44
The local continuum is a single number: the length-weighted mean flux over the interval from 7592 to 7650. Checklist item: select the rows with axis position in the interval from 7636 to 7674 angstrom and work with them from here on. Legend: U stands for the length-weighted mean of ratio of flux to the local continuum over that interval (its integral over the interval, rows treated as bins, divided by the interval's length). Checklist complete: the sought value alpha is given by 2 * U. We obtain 1.79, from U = 0.89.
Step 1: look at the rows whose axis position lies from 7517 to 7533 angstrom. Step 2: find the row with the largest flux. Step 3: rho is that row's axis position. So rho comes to 7528.22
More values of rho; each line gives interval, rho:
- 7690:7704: 7691.17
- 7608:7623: 7622.41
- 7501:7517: 7516.10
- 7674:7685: 7677.01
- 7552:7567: 7552.53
